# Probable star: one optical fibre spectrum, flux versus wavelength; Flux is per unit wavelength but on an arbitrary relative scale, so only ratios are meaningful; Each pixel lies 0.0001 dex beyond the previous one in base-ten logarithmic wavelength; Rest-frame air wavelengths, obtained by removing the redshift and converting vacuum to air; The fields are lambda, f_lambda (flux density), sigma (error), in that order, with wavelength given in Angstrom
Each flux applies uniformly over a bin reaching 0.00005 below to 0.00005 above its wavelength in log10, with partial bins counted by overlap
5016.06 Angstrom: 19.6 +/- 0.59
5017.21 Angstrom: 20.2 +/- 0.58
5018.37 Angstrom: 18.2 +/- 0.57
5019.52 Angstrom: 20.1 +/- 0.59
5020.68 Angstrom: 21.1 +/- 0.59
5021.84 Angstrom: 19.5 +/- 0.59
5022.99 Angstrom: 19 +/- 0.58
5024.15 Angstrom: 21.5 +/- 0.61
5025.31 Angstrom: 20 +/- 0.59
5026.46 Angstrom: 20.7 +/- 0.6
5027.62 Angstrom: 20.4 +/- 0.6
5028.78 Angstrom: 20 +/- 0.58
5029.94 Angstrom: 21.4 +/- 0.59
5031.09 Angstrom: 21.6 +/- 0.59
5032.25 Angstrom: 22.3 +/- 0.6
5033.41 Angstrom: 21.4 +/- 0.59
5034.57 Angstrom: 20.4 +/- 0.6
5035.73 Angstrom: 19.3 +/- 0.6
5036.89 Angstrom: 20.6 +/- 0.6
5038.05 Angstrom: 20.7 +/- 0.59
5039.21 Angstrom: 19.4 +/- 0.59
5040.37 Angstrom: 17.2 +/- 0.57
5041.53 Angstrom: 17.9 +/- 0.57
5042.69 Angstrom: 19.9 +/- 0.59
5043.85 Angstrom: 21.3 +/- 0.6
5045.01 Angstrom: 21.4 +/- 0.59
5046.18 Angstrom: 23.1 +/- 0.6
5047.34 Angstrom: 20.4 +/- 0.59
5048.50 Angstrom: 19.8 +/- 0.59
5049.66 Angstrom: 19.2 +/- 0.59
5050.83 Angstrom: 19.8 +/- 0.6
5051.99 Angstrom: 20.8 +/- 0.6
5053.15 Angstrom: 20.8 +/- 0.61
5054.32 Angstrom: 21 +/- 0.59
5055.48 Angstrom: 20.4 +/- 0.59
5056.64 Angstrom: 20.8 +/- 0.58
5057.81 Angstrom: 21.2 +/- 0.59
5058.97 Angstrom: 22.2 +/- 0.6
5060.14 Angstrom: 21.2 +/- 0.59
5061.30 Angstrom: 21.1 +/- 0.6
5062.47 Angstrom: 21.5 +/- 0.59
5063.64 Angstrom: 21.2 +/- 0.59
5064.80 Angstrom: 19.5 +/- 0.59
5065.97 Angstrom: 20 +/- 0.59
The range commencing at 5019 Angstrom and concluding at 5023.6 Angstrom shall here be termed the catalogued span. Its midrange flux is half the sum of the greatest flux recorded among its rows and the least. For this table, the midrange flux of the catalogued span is 20.05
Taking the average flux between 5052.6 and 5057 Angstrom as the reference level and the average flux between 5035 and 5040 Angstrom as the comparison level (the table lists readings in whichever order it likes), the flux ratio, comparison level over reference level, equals 0.96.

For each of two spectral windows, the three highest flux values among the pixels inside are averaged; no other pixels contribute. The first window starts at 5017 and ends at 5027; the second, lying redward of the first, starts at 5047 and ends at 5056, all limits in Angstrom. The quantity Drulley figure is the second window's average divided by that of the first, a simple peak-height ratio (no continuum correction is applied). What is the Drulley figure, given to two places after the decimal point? 0.99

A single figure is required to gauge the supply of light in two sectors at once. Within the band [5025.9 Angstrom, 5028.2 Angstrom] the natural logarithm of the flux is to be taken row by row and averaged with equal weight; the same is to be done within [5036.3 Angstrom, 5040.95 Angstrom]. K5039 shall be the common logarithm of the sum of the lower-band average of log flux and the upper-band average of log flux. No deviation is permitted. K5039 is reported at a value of 0.777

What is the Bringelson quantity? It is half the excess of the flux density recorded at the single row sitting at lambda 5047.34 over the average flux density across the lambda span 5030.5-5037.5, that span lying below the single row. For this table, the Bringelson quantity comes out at -0.27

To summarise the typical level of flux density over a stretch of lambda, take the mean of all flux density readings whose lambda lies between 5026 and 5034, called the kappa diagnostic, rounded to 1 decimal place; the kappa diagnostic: 21.1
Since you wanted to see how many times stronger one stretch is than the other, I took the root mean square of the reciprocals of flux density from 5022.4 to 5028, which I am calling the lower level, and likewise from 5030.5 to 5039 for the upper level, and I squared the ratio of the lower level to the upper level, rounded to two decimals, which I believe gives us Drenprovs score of 1.06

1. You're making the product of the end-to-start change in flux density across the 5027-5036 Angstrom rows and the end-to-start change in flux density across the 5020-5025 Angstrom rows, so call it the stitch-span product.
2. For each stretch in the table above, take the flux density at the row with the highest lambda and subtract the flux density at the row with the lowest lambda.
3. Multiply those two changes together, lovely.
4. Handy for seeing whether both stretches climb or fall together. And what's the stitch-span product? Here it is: -0.44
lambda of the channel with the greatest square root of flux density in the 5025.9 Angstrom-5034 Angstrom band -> 5032.25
